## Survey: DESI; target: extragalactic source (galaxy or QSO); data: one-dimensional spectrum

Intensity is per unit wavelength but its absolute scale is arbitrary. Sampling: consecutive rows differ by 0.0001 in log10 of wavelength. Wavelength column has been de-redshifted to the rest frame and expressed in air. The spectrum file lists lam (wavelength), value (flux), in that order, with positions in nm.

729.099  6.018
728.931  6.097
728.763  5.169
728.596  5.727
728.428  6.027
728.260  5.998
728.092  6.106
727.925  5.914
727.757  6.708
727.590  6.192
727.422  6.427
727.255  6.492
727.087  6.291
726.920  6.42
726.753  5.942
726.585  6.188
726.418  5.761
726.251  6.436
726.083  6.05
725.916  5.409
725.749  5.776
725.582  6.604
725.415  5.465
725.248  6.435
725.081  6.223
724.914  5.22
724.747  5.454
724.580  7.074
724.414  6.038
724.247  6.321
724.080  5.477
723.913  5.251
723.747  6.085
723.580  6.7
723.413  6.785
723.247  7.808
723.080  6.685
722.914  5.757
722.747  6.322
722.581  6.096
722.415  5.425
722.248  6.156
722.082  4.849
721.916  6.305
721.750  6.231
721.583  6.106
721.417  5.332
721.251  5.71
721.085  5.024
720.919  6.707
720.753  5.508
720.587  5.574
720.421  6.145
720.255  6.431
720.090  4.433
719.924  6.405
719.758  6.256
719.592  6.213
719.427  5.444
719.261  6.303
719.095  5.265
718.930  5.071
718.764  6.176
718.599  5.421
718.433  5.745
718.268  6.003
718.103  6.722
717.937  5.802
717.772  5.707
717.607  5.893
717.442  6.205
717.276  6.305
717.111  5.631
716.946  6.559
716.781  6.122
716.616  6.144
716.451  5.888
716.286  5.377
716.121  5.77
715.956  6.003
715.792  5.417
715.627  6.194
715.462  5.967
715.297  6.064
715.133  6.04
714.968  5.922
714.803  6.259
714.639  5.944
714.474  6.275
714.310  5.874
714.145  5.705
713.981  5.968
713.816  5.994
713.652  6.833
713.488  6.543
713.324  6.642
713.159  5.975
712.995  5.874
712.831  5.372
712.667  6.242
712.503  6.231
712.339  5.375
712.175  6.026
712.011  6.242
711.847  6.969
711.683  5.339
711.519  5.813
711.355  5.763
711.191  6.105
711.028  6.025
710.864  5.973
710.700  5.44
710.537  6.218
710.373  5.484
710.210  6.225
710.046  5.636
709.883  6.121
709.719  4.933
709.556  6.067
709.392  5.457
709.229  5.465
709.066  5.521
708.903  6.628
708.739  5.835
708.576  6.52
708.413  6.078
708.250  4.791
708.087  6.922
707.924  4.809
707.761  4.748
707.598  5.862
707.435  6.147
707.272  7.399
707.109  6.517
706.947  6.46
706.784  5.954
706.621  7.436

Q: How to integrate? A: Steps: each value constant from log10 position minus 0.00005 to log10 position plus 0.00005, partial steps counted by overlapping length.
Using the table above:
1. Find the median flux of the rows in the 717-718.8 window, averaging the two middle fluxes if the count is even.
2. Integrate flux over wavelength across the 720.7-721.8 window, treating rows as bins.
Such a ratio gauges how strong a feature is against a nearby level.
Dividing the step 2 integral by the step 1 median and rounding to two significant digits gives 1.1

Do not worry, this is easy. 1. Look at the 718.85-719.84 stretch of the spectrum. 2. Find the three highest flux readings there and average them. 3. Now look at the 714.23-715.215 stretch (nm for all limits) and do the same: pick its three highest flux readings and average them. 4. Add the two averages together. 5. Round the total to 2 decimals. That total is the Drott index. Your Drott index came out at 12.45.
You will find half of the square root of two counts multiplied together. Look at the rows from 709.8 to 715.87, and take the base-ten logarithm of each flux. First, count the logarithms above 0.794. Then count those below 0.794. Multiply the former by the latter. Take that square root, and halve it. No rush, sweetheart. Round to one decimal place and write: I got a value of 8.2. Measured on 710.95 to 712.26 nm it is 1.7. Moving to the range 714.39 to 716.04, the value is 2.0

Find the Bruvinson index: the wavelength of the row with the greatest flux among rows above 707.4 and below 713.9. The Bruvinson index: 711.847 nm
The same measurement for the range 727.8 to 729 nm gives 728.092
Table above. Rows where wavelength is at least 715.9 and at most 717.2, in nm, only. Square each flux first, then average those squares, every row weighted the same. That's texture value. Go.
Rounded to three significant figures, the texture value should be 35.4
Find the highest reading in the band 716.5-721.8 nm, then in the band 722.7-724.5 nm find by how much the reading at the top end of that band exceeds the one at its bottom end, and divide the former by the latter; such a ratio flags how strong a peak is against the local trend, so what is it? -24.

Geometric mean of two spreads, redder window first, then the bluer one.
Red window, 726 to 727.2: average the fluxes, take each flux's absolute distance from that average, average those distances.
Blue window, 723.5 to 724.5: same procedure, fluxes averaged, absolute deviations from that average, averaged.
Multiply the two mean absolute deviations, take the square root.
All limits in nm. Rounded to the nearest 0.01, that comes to 0.29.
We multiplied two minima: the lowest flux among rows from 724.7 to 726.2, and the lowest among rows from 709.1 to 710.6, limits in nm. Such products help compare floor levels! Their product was 25.8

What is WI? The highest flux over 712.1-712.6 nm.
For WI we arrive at 6.231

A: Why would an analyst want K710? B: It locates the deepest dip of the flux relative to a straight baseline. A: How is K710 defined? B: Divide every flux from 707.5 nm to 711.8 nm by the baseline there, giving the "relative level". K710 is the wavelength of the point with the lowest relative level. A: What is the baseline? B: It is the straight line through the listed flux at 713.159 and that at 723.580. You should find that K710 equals 707.761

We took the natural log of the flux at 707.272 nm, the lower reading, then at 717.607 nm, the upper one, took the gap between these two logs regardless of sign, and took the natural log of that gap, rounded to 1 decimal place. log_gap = -1.5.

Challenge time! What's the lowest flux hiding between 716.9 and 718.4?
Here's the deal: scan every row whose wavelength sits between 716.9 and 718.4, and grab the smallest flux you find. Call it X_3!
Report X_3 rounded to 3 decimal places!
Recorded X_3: 5.631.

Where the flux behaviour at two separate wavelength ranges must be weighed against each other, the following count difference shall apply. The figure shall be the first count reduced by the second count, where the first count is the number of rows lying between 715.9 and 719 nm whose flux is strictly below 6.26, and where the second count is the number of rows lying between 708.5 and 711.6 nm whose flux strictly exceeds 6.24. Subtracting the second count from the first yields 14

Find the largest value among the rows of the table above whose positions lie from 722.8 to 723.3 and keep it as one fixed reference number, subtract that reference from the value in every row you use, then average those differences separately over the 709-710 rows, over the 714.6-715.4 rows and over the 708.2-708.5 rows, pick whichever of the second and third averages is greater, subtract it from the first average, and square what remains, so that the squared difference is 0.20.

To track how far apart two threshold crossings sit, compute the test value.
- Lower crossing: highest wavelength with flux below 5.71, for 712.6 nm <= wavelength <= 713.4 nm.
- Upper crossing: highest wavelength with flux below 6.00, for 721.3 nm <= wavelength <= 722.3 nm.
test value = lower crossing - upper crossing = -9.25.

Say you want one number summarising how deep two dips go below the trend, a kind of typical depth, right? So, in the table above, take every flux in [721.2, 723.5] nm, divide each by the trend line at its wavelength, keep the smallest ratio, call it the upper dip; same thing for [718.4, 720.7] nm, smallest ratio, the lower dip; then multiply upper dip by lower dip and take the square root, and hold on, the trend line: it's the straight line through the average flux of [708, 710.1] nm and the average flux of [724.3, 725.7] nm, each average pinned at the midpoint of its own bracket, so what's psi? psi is 0.77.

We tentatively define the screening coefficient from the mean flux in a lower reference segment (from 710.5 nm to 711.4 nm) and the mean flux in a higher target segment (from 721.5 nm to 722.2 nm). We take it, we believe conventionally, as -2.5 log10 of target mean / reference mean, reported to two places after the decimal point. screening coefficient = 0.01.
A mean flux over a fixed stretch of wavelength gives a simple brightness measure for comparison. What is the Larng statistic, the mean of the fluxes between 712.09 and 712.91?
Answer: 5.85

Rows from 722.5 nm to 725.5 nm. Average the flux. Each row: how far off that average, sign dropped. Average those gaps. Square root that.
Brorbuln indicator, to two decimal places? 0.73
